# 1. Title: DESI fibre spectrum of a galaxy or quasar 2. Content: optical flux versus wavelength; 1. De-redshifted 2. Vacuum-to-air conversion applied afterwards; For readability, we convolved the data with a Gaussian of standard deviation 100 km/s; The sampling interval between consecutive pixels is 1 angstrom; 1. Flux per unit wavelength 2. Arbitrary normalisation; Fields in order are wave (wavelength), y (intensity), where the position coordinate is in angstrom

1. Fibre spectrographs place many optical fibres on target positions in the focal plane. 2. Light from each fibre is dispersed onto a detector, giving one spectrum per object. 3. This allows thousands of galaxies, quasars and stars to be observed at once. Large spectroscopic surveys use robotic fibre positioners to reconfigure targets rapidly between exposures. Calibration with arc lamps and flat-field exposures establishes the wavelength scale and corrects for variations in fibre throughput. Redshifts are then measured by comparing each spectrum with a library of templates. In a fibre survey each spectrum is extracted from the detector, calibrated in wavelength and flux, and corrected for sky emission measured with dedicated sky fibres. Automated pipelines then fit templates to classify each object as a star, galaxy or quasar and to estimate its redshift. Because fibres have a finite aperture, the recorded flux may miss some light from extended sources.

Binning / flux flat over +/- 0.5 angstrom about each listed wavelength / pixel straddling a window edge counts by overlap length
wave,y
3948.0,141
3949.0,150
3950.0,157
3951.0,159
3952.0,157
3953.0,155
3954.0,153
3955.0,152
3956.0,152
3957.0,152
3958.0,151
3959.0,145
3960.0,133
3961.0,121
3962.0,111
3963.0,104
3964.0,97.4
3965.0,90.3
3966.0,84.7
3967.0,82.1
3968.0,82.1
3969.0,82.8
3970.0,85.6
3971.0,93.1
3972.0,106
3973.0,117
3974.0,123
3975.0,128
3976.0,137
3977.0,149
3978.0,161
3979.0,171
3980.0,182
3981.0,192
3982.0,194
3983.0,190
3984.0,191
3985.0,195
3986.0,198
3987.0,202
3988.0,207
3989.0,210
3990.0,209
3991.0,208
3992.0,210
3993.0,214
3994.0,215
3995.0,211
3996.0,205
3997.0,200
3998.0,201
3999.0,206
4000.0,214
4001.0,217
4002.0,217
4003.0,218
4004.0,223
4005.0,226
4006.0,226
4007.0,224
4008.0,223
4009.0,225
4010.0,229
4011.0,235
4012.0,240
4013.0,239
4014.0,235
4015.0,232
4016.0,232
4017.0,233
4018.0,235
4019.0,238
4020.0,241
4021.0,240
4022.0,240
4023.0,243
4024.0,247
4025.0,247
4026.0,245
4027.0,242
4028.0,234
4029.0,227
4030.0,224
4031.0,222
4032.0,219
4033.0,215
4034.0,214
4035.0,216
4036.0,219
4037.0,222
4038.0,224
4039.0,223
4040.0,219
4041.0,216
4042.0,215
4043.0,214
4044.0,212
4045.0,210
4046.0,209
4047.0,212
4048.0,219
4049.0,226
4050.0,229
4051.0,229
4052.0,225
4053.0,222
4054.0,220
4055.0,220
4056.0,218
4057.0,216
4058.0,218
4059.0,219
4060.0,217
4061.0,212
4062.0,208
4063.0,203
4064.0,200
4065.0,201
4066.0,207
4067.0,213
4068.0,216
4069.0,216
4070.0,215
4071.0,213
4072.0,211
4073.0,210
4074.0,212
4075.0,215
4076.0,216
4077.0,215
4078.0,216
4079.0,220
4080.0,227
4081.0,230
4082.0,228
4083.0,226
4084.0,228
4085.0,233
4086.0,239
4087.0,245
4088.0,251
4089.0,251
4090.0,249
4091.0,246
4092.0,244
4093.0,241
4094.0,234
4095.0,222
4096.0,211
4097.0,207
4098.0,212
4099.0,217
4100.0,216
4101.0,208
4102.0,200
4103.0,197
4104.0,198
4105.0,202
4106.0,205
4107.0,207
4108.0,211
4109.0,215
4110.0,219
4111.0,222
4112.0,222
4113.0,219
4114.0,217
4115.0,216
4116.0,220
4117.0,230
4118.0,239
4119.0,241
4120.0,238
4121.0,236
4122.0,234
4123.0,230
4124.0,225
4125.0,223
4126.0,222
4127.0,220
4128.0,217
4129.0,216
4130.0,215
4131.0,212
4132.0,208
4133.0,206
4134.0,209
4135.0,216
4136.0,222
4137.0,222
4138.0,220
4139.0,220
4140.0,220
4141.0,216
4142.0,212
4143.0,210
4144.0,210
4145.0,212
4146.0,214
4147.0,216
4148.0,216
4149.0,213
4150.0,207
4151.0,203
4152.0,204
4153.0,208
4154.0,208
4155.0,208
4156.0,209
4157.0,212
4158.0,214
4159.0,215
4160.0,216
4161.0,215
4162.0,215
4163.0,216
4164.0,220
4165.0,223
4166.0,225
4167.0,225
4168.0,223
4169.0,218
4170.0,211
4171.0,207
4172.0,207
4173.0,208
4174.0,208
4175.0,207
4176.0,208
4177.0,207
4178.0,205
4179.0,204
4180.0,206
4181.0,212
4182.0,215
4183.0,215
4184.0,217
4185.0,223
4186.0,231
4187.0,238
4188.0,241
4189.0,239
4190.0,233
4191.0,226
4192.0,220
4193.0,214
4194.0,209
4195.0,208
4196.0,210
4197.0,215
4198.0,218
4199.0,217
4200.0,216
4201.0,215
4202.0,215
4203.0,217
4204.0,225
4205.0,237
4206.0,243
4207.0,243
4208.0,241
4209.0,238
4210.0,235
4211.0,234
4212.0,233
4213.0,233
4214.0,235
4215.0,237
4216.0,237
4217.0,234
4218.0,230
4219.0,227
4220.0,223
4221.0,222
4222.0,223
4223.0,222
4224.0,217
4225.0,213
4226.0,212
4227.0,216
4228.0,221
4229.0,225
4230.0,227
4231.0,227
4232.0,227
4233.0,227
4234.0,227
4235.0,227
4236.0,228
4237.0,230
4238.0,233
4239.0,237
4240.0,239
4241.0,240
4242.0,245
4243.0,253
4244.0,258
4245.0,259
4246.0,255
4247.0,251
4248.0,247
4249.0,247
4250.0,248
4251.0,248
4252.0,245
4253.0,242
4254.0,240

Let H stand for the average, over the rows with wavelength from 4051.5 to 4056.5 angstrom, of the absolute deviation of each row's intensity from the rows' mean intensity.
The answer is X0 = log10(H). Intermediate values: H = 2.0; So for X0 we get 0.3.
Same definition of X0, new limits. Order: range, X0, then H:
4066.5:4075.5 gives 0.3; 1.8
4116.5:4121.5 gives 0.5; 3.0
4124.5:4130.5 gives 0.5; 2.8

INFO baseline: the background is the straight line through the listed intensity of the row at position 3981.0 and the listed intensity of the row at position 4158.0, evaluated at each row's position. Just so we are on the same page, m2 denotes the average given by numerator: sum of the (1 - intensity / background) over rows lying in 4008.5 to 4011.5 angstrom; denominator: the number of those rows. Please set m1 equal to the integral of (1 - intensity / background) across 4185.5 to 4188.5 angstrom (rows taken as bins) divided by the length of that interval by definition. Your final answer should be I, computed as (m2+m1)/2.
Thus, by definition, -0.13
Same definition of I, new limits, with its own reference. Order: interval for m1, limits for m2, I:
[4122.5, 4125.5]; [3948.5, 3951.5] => 0.05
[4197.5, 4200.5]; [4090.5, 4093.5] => -0.09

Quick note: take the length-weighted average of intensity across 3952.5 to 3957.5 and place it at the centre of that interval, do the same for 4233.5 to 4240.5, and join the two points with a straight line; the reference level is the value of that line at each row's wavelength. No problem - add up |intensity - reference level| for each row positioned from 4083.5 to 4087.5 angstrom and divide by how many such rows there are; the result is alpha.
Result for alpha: 47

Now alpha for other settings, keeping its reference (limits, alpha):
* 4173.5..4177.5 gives 7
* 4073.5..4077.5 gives 28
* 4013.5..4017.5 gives 63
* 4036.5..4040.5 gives 46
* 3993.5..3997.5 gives 44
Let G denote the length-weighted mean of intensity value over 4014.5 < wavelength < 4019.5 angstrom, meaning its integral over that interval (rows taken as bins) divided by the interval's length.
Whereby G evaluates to 234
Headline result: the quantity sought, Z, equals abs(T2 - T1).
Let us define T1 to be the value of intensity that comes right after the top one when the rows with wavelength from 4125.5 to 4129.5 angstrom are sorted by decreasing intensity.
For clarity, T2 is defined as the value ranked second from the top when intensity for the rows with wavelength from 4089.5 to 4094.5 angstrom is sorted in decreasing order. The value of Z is 26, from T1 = 220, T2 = 246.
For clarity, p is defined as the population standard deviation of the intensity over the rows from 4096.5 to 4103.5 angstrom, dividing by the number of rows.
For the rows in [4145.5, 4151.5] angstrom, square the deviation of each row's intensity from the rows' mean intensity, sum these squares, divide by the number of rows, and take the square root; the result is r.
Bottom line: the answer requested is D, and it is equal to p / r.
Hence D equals 1.45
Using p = 7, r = 4.9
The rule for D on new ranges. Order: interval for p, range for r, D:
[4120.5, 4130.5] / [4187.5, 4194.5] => 0.62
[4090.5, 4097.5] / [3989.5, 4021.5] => 1.21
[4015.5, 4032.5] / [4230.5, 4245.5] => 0.75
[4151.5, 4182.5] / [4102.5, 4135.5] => 0.54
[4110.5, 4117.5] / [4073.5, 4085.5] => 0.62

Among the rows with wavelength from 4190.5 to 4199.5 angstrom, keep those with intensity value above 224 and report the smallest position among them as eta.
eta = 4191.0 angstrom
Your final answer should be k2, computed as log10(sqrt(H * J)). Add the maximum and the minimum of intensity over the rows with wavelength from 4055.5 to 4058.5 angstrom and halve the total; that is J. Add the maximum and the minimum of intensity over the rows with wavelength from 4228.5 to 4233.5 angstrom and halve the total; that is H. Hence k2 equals 2.345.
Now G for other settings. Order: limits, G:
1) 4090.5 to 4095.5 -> 237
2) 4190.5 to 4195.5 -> 215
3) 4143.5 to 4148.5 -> 214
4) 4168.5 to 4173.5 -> 210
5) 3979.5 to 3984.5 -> 190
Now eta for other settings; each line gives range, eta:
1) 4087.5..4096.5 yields 4088.0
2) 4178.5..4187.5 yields 4186.0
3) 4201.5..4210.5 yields 4204.0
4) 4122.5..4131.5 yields 4123.0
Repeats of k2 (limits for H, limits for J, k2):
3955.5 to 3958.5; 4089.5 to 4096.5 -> 2.271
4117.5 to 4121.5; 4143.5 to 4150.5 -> 2.351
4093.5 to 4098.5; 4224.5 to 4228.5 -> 2.339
